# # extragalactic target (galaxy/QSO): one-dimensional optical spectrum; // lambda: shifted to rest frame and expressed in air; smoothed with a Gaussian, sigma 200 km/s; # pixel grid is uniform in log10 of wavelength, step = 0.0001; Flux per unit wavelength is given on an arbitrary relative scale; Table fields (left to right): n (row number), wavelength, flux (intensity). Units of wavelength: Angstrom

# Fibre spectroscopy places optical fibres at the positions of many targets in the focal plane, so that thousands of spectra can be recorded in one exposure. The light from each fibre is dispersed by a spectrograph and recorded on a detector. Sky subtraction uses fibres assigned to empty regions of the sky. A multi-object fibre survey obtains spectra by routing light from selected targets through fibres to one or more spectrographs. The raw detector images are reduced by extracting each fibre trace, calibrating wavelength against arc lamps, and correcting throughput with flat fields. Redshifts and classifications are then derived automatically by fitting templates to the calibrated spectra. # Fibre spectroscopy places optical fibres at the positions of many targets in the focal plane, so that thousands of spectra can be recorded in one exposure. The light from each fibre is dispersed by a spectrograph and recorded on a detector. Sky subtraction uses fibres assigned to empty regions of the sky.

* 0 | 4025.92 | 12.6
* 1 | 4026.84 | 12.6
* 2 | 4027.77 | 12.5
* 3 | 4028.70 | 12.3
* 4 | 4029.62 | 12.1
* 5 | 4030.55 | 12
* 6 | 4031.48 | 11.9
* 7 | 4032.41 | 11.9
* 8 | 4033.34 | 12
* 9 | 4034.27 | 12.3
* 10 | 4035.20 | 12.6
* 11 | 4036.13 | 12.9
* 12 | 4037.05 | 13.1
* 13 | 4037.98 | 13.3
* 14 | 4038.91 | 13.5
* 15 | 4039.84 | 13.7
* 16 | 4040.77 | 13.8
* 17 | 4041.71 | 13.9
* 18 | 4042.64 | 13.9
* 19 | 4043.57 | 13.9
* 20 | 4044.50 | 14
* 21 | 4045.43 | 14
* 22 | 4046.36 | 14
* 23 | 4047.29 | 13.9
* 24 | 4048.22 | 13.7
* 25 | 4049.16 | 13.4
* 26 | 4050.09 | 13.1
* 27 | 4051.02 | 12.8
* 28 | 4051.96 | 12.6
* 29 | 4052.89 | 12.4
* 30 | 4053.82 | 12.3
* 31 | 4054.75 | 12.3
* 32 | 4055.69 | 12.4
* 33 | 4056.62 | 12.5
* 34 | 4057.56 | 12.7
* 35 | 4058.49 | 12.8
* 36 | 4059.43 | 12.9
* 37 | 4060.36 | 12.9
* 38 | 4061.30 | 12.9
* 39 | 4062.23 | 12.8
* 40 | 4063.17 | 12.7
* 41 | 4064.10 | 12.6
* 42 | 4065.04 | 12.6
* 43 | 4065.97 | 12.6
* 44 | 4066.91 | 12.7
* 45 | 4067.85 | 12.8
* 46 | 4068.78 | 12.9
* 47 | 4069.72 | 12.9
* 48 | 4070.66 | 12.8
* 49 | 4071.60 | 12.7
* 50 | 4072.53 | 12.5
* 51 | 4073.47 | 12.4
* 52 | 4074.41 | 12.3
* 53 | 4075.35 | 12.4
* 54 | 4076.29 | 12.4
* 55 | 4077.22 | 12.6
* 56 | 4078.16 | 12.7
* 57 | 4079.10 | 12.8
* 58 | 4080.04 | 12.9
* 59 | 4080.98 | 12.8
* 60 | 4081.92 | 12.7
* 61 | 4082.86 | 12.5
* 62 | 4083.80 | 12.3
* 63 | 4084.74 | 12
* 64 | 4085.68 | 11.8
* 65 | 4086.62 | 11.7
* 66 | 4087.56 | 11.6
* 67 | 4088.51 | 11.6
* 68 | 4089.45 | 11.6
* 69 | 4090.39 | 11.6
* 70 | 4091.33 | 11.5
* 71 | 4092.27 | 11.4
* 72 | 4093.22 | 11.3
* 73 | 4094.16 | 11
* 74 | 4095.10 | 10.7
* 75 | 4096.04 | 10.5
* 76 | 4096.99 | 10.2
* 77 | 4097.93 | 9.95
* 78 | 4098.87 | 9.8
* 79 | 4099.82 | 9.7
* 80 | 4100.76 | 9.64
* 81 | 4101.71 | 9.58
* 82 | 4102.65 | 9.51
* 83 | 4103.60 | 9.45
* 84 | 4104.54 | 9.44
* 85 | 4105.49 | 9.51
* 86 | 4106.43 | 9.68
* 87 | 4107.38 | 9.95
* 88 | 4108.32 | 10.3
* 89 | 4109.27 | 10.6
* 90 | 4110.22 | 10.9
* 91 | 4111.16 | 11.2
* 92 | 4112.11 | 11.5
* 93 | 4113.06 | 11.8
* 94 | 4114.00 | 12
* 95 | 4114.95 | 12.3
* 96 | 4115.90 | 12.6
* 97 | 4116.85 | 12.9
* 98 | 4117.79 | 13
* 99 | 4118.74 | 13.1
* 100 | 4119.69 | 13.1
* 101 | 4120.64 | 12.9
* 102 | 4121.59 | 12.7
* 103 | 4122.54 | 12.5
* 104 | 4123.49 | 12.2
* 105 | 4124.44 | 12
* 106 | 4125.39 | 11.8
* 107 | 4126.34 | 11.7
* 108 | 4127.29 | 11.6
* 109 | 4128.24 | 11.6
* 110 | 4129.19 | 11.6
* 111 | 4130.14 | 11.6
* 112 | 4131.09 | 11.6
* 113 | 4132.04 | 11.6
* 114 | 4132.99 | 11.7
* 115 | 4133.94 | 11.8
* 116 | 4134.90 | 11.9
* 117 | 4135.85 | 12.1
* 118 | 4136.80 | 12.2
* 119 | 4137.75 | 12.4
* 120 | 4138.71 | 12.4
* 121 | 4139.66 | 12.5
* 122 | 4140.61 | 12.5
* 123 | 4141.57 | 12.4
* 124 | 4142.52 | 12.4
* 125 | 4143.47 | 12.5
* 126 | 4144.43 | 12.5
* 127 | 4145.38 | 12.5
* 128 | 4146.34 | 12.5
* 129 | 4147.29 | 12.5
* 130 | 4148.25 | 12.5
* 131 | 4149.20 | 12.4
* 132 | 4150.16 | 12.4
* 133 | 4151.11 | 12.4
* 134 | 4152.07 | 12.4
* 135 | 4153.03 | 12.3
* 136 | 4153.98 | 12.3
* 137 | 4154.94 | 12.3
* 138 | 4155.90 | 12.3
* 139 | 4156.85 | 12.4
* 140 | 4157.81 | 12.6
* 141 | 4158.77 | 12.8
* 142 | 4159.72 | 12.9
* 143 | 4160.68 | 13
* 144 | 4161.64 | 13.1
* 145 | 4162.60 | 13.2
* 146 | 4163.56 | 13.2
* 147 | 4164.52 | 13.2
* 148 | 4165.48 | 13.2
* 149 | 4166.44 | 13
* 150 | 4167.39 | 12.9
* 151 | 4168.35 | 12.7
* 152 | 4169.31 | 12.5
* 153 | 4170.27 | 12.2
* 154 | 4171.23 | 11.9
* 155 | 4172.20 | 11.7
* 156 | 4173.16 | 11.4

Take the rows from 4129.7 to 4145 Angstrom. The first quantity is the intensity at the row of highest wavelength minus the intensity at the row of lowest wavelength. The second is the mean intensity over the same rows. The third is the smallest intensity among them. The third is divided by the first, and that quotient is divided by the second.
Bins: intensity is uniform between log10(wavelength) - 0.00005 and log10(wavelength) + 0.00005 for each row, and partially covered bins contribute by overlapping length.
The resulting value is 1.1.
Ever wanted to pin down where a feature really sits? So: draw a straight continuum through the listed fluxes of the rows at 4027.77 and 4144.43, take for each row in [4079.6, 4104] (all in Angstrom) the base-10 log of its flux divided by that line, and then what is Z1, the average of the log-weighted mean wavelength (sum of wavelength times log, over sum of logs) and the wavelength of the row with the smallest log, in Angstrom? 4100.6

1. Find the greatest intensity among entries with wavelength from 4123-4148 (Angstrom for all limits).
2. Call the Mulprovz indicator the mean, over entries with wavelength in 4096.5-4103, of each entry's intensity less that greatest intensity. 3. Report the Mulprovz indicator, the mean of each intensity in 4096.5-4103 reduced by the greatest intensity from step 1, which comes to -2.7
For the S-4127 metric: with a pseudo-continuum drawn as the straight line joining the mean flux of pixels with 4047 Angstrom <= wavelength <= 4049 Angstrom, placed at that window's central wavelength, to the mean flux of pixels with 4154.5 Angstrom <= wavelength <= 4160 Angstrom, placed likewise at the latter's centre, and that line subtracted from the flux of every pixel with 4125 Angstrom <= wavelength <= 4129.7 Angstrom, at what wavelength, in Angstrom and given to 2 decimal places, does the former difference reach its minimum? 4127.29 Angstrom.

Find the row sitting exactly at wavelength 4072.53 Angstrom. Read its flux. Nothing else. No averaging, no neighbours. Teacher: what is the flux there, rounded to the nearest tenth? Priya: 12.5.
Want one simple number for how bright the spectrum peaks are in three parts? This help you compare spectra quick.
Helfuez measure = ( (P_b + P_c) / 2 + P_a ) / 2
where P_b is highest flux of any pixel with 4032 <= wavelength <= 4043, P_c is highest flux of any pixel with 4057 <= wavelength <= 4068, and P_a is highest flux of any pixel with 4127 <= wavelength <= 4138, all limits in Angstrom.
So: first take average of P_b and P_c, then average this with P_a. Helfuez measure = 12.9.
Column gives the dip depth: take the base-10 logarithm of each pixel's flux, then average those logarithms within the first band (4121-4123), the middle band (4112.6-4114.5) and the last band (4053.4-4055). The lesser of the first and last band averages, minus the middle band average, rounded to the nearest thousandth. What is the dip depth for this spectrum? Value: 0.014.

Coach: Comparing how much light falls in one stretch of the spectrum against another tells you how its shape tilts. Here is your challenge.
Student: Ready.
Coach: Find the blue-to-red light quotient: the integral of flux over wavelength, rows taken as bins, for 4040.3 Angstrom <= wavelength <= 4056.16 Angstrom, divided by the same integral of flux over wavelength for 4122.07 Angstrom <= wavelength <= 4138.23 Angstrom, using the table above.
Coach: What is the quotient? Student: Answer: 1.10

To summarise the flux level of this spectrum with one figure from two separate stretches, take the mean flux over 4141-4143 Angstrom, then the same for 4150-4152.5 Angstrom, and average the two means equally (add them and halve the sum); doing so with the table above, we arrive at 12.4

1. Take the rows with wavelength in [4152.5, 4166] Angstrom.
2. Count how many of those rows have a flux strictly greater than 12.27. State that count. 14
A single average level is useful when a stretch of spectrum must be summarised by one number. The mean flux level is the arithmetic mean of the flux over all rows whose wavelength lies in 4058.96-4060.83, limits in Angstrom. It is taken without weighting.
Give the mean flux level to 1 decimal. 12.9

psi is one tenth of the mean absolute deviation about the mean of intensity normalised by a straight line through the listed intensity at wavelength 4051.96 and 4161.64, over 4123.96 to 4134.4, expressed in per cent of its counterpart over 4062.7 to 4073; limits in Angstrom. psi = 10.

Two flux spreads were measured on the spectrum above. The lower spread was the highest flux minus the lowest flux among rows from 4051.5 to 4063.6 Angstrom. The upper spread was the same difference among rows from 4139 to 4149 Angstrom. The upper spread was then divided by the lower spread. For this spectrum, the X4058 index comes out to 0.17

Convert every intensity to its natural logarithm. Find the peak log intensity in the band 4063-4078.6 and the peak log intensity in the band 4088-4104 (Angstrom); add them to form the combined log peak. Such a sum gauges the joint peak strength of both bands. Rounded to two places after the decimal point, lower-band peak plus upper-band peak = 5.01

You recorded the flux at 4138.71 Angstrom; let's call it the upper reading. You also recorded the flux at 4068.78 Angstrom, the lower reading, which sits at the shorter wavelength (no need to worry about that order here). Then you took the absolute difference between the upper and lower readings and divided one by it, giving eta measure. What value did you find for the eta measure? 2.0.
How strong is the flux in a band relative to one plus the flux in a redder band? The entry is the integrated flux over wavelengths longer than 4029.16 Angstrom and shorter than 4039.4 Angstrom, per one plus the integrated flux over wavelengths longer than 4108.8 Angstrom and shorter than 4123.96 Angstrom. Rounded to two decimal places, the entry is 0.69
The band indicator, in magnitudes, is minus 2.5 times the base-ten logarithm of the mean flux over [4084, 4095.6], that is -2.65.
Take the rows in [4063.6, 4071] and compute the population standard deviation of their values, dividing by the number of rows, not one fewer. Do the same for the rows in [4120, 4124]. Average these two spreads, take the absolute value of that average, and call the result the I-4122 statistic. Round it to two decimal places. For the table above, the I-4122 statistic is 0.19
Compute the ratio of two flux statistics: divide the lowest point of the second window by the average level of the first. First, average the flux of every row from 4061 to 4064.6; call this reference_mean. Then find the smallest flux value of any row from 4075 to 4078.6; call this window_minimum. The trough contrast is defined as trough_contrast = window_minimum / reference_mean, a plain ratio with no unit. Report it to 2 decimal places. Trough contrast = 0.97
